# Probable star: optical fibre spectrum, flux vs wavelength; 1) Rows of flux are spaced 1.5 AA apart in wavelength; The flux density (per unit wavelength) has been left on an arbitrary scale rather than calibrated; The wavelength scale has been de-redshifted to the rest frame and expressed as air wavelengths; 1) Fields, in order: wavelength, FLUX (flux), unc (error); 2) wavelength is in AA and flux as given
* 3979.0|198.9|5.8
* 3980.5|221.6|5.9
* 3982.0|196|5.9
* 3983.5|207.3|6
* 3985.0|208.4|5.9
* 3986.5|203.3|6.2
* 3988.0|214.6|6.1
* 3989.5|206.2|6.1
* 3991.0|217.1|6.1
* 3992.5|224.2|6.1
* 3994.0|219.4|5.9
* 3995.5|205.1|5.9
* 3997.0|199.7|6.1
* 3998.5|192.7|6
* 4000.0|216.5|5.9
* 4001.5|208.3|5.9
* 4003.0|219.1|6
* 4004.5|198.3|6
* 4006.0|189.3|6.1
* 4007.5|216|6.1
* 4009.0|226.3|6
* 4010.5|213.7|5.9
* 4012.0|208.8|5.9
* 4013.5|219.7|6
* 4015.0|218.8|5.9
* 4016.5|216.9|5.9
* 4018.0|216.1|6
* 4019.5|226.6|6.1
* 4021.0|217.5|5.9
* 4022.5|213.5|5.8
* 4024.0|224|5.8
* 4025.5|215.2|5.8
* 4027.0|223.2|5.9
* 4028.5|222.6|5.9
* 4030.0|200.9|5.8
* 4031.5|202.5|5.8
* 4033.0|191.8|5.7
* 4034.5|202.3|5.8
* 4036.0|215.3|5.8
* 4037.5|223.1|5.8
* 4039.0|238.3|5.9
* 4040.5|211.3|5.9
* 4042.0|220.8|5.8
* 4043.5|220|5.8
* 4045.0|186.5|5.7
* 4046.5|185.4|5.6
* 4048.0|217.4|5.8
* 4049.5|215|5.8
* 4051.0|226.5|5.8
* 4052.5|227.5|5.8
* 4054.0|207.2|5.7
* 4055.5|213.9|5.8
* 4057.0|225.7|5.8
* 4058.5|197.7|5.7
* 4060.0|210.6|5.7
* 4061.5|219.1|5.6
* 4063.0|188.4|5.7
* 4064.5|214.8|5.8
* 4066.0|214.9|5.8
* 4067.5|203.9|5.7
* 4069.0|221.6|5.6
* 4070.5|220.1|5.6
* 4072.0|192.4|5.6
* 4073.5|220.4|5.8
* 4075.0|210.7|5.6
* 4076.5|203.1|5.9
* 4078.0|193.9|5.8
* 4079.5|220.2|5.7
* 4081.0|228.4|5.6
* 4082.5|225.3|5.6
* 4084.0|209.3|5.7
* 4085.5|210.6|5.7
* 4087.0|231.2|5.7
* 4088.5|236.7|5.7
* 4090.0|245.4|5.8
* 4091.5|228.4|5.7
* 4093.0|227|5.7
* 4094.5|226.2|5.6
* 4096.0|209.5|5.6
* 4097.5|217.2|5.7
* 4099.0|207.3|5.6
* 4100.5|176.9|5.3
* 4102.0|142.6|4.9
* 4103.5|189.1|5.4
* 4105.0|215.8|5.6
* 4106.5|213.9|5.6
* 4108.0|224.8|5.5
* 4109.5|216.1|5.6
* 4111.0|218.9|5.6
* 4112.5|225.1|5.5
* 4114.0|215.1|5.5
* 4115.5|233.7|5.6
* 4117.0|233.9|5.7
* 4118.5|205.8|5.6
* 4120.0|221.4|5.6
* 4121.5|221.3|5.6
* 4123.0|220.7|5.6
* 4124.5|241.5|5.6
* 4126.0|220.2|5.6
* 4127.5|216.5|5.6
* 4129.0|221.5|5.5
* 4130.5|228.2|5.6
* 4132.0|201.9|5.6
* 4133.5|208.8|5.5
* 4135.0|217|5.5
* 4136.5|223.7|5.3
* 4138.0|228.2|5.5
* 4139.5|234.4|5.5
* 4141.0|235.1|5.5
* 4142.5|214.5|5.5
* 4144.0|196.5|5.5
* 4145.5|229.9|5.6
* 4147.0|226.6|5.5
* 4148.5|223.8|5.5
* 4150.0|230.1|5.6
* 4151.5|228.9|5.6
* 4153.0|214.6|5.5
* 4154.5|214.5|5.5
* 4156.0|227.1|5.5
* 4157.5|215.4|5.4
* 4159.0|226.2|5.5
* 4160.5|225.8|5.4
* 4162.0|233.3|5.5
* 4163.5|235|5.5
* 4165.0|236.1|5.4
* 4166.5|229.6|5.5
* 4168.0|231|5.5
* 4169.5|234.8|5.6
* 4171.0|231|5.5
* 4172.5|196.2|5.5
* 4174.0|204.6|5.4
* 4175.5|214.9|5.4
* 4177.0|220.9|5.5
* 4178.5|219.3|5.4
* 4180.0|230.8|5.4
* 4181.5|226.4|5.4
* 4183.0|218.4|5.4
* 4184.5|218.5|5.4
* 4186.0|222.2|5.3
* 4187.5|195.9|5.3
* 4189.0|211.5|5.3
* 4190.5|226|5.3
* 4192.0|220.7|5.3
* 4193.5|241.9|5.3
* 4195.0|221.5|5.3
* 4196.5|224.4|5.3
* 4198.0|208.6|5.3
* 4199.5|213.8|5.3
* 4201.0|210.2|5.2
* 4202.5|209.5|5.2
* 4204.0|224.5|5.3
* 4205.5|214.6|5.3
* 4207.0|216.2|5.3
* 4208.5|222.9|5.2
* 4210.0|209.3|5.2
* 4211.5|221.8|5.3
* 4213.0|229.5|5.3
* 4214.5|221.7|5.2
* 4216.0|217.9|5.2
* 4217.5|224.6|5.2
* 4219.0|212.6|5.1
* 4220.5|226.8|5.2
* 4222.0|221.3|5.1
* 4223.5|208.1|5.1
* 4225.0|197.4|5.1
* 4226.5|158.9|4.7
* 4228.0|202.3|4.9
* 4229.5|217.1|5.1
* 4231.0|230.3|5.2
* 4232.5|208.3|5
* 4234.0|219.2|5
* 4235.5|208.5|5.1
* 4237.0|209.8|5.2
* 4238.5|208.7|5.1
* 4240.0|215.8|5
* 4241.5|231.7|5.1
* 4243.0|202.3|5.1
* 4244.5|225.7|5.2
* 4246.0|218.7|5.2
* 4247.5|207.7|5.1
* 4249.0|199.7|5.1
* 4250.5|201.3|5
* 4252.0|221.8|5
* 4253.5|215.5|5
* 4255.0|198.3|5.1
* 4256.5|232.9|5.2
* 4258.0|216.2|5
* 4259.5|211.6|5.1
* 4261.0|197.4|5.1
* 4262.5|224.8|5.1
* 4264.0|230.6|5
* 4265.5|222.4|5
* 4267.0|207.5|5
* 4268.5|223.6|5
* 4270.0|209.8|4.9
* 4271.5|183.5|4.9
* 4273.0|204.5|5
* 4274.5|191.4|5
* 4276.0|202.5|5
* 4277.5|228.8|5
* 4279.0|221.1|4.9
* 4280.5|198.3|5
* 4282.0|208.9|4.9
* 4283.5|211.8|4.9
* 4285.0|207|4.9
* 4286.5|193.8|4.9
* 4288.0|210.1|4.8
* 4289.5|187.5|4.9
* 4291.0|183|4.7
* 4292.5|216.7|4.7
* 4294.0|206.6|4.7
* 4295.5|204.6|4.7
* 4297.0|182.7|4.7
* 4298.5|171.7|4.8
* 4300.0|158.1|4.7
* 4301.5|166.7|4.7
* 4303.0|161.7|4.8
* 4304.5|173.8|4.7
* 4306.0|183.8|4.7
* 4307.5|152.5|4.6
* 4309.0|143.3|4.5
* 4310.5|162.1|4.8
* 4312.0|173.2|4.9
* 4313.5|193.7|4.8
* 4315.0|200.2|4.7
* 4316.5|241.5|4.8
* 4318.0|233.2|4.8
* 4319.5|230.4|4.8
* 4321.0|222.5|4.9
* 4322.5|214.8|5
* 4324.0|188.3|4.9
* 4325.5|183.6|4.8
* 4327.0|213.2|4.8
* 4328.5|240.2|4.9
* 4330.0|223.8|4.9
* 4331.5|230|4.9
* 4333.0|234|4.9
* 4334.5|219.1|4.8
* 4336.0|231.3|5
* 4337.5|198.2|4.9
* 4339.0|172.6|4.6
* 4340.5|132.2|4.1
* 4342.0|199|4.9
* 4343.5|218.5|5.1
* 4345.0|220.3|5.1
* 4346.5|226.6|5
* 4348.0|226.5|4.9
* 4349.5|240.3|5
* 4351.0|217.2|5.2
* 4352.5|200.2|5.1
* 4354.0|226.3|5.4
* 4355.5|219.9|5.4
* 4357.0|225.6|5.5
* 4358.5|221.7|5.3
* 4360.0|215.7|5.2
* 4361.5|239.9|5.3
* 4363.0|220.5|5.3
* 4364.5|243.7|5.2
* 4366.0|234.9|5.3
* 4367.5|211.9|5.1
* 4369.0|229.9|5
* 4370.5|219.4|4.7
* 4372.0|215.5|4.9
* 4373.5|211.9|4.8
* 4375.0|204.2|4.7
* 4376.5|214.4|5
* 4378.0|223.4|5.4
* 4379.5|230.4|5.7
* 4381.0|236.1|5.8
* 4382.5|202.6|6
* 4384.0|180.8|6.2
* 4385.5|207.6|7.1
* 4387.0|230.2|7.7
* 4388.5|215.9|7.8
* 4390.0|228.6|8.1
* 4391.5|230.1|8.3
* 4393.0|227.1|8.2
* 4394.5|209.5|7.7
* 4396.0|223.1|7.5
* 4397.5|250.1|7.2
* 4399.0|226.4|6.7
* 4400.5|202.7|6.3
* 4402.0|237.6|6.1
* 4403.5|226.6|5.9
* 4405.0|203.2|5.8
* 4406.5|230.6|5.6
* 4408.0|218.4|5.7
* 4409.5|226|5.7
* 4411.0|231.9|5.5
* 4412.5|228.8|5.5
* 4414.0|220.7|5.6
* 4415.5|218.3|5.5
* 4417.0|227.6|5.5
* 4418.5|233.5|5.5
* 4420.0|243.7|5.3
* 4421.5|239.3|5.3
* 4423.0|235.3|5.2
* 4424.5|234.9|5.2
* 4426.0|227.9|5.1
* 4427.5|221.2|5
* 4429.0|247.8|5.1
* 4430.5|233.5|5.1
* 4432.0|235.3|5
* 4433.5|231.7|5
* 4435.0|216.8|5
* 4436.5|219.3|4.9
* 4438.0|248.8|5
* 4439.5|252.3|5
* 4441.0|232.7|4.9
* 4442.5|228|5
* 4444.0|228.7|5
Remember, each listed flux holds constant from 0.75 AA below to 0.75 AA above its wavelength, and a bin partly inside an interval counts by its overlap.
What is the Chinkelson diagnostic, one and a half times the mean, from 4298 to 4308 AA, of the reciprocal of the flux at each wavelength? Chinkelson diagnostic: 0.0090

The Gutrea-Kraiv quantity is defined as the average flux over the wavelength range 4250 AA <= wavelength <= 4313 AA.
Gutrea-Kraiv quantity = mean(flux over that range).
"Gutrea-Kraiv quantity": 198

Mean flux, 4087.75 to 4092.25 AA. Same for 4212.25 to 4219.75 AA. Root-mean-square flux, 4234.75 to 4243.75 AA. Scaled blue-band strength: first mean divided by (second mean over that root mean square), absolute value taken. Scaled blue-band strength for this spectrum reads 228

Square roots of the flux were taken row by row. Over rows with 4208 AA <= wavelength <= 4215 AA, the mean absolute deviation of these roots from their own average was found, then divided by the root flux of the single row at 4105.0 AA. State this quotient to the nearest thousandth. 0.011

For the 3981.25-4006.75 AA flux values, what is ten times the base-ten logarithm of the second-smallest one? 22.85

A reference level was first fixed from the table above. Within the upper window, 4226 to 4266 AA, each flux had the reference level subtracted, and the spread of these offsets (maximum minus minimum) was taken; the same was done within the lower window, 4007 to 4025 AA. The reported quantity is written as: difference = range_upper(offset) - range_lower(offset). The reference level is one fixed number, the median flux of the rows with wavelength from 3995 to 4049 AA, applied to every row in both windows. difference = 56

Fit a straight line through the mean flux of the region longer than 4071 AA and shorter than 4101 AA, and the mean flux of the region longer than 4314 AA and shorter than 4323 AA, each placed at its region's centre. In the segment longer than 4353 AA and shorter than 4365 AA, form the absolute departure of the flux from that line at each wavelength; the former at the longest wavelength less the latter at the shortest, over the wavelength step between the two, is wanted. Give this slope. 1.6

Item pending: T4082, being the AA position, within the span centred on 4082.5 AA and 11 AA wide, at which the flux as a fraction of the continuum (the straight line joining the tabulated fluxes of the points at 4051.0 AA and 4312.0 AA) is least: 4078.0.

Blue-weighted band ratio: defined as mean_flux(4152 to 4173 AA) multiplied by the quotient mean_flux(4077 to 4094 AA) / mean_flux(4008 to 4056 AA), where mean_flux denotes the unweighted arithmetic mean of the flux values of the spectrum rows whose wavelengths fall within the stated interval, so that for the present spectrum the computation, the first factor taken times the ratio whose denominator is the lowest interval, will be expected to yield 234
